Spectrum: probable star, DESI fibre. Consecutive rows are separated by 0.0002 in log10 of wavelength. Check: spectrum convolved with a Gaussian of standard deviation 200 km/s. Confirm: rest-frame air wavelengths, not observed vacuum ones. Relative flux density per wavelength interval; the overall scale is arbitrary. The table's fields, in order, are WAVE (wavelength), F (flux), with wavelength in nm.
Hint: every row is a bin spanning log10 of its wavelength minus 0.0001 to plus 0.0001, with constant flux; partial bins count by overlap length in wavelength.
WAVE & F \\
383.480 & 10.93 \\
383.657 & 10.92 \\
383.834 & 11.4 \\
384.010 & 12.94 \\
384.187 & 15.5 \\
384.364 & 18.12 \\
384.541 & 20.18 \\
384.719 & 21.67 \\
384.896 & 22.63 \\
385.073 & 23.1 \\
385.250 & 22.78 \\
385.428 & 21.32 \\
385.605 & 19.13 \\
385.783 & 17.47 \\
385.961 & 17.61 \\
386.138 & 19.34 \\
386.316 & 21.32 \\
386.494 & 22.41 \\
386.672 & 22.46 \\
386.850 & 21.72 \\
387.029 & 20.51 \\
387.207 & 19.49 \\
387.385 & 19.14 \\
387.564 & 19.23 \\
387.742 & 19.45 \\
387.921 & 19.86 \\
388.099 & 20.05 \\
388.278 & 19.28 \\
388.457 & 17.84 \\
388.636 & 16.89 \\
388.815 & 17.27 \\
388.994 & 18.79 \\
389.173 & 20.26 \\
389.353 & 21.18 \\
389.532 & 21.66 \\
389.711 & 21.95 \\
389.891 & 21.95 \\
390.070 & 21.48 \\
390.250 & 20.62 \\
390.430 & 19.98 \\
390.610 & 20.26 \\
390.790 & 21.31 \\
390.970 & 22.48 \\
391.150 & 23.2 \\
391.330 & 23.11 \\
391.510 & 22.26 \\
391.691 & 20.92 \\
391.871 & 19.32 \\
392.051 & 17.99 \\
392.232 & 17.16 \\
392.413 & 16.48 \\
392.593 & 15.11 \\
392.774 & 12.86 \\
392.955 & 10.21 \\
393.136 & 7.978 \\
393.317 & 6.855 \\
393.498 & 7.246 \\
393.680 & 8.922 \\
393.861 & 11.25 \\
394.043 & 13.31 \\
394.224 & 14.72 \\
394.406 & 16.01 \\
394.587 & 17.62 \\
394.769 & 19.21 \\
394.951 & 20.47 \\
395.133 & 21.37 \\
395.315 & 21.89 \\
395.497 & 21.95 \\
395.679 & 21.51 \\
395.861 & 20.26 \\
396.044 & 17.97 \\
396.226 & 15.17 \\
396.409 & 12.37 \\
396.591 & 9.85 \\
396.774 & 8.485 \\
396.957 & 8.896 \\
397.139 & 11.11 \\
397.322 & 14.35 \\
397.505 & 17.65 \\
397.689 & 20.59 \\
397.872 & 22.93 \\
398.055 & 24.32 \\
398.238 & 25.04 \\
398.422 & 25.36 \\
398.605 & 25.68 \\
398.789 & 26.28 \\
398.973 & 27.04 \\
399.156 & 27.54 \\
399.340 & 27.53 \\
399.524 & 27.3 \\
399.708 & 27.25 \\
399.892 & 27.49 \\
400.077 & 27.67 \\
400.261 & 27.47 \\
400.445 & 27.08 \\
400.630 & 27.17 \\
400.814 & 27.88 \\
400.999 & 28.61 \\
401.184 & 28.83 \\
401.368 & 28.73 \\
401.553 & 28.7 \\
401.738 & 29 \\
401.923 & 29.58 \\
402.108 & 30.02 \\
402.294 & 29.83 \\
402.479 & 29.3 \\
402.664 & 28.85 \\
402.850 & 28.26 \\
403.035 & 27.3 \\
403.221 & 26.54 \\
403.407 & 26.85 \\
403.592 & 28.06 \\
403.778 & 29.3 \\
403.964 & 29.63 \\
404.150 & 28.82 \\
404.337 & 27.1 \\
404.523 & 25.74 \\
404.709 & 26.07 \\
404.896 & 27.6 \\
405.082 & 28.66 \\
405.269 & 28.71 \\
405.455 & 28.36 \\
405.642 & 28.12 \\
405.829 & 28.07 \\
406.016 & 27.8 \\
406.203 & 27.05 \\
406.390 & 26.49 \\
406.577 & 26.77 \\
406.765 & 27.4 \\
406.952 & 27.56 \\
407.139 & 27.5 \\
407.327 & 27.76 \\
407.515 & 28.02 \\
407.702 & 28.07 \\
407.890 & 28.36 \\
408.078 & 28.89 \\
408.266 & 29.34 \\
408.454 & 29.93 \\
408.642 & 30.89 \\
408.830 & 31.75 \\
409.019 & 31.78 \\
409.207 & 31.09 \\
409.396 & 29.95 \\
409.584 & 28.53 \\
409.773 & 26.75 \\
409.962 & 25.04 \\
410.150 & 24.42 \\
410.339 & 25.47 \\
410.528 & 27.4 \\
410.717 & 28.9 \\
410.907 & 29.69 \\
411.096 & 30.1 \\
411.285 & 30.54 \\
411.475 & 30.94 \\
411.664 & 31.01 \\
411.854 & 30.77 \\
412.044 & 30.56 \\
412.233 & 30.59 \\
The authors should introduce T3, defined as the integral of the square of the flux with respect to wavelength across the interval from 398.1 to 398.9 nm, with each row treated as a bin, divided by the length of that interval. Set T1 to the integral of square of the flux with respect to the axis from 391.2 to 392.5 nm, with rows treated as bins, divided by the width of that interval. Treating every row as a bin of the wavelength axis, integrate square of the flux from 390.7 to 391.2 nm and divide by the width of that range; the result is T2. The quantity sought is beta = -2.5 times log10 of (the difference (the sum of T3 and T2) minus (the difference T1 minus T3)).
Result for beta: -7.87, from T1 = 395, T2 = 496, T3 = 653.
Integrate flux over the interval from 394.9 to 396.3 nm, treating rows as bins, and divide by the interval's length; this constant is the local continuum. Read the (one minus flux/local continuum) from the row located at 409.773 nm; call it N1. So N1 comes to -0.3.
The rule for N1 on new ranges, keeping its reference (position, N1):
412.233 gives -0.5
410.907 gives -0.5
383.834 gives 0.4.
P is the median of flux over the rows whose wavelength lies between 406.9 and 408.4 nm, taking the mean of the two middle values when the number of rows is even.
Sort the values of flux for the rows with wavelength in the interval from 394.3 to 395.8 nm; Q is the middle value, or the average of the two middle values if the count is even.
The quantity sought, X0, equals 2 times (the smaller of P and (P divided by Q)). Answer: 2.68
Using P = 28.0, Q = 20.9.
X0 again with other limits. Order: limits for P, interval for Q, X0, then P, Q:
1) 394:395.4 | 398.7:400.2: 1.34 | 18.4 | 27.4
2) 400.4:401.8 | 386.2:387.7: 2.74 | 28.7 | 20.9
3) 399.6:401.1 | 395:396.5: 2.64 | 27.5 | 20.8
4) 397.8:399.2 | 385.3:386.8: 2.51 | 25.5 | 20.3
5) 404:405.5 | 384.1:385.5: 2.60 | 28.0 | 21.5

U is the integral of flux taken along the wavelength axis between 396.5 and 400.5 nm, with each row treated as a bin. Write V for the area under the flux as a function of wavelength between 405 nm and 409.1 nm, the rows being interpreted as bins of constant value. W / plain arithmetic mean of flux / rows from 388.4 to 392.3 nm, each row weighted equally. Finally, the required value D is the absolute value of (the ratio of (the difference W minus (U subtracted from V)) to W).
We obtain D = 0.4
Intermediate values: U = 88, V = 117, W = 20.4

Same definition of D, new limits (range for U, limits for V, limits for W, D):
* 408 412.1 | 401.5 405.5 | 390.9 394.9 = 1.4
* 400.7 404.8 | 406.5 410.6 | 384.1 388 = 1.0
